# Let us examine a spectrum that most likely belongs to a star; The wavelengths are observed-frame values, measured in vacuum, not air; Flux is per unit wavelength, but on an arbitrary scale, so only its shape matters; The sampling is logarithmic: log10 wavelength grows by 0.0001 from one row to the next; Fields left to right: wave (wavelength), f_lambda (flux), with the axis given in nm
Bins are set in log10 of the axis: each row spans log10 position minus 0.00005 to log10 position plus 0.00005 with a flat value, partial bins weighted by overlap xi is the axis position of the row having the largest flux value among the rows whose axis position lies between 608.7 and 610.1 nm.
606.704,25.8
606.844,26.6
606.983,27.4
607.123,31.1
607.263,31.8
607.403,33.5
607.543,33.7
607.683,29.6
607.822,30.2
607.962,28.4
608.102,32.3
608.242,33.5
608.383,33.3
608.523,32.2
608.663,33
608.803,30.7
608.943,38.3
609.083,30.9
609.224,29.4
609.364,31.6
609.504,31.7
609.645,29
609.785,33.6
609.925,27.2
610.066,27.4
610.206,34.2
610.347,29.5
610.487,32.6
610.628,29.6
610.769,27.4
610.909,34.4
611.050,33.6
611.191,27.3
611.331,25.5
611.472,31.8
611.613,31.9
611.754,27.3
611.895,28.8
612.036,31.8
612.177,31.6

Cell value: 608.943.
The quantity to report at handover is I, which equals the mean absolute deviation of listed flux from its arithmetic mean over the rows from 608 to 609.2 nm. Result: 1.5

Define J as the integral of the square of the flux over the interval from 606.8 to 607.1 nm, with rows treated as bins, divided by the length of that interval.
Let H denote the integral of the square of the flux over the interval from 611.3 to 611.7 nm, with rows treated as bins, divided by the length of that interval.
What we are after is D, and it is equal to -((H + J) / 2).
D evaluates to -840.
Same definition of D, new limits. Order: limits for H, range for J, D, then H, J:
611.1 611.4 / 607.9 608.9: -882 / 728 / 1035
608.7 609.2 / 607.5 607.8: -1039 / 1095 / 982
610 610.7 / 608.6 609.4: -1001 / 946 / 1055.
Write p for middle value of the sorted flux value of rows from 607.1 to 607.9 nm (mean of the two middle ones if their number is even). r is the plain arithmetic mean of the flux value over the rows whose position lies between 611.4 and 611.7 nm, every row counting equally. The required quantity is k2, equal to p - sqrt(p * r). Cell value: -0.2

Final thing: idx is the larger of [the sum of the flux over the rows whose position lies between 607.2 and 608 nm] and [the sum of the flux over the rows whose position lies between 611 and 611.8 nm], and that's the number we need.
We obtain 187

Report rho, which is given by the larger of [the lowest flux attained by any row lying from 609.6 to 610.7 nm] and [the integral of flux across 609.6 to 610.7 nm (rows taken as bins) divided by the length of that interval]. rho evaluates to 30.4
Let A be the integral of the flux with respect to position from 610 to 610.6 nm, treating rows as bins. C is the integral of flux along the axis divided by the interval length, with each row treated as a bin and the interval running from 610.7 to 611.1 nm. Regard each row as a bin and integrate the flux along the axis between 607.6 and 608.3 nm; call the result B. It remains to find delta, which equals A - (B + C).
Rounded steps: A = 18.5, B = 22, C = 31.7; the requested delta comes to -35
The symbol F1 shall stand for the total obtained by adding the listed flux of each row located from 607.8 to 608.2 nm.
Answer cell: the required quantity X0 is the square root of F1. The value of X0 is 9.5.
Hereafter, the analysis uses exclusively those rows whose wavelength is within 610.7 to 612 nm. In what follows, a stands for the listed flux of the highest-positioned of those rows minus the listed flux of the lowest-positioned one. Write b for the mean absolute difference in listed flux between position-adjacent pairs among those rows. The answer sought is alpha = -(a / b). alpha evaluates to -0.4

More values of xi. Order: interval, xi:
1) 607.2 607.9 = 607.543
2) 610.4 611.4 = 610.909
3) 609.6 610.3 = 610.206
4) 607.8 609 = 608.943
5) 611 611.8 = 611.050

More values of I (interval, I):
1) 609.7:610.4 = 2.8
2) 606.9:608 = 1.8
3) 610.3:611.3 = 2.5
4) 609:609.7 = 1.1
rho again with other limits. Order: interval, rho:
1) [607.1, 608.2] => 31.4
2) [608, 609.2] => 32.7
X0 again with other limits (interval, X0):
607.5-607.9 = 9.7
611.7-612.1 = 9.4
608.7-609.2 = 10.0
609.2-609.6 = 9.6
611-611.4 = 9.3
